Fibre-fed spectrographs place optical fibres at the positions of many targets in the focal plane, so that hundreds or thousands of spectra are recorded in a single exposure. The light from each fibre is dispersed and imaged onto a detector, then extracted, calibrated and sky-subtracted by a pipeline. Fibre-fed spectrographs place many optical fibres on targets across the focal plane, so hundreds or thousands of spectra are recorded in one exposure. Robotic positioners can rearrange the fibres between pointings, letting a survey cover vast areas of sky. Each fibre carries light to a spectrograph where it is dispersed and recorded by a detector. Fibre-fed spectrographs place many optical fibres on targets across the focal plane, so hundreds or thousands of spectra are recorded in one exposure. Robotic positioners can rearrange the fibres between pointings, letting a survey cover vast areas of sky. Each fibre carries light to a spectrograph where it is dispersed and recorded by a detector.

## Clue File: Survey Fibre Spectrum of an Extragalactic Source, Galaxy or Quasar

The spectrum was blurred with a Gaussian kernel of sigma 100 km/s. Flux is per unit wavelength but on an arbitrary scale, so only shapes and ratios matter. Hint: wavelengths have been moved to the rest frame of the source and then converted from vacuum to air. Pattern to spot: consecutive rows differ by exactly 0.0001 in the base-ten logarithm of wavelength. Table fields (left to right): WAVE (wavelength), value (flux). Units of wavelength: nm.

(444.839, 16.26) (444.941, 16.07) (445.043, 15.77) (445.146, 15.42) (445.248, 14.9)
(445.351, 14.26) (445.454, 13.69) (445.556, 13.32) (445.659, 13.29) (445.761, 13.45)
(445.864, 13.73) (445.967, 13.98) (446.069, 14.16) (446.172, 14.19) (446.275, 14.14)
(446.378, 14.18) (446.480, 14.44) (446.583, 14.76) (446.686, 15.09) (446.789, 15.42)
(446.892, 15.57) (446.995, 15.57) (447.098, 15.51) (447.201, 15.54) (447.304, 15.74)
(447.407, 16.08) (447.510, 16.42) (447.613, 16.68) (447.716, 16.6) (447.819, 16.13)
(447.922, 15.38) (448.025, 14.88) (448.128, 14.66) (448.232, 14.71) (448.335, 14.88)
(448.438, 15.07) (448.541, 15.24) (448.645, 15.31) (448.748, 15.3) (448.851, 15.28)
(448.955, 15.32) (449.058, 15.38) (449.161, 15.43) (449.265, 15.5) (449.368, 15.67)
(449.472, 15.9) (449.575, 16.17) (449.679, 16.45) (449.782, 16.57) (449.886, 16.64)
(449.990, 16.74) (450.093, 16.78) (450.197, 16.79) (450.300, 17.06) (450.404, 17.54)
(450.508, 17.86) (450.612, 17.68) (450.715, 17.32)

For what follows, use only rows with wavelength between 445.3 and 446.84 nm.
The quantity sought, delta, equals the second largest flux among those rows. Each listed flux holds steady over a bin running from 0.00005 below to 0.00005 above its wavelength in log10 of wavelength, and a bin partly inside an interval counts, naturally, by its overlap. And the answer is 15.09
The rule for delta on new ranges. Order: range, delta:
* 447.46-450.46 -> 17.06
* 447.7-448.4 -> 16.13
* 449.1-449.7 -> 16.17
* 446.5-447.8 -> 16.6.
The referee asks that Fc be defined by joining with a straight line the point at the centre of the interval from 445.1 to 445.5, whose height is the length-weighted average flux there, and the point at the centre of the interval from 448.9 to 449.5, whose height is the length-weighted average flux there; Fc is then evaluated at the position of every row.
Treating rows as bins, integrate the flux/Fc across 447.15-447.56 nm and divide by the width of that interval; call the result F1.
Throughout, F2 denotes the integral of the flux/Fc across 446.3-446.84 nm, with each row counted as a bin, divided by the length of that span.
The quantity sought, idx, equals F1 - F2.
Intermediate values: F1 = 1.06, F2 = 0.99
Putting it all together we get 0.067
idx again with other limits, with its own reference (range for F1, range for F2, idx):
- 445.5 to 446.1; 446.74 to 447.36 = -0.108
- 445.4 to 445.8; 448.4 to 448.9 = -0.072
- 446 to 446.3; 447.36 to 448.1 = -0.097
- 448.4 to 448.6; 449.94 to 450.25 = -0.083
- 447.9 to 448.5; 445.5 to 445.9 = 0.059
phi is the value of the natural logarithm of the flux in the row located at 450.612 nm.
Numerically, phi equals 2.87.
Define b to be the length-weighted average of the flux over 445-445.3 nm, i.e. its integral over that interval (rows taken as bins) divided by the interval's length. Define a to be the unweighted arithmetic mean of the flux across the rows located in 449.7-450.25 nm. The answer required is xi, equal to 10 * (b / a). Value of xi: 9.2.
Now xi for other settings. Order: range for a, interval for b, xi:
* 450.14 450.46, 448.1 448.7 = 8.7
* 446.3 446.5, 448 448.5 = 10.4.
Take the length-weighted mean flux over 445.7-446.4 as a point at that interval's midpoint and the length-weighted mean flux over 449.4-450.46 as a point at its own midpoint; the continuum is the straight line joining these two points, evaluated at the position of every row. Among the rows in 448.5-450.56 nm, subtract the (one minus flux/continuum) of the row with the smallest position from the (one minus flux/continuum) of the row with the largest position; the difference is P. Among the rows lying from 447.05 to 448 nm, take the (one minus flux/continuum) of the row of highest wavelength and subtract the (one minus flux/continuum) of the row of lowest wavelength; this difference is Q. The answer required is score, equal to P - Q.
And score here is -0.12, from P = -0.076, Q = 0.05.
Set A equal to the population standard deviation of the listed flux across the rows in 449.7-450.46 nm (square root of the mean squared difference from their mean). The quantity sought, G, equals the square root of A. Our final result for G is 0.55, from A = 0.31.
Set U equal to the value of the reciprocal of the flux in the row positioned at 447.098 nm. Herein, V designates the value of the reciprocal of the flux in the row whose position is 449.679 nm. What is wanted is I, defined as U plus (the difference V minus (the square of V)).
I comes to 0.122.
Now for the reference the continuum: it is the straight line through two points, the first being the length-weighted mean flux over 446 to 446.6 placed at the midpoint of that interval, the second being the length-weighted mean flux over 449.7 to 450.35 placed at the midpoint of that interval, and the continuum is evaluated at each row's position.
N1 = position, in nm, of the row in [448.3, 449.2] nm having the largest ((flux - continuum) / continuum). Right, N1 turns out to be 448.645 nm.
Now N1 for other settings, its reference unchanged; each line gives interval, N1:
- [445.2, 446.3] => 445.248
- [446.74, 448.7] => 447.613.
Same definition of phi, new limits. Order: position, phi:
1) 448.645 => 2.73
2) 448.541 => 2.72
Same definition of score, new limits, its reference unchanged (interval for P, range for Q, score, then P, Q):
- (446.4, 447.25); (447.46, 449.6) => -0.15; -0.040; 0.11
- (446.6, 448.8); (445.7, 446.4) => 0.10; 0.081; -0.02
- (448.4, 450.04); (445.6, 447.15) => 0.05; -0.038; -0.09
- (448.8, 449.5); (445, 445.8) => -0.22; -0.013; 0.21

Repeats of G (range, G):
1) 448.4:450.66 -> 0.93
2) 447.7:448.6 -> 0.79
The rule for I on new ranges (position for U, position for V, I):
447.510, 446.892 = 0.121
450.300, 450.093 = 0.115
